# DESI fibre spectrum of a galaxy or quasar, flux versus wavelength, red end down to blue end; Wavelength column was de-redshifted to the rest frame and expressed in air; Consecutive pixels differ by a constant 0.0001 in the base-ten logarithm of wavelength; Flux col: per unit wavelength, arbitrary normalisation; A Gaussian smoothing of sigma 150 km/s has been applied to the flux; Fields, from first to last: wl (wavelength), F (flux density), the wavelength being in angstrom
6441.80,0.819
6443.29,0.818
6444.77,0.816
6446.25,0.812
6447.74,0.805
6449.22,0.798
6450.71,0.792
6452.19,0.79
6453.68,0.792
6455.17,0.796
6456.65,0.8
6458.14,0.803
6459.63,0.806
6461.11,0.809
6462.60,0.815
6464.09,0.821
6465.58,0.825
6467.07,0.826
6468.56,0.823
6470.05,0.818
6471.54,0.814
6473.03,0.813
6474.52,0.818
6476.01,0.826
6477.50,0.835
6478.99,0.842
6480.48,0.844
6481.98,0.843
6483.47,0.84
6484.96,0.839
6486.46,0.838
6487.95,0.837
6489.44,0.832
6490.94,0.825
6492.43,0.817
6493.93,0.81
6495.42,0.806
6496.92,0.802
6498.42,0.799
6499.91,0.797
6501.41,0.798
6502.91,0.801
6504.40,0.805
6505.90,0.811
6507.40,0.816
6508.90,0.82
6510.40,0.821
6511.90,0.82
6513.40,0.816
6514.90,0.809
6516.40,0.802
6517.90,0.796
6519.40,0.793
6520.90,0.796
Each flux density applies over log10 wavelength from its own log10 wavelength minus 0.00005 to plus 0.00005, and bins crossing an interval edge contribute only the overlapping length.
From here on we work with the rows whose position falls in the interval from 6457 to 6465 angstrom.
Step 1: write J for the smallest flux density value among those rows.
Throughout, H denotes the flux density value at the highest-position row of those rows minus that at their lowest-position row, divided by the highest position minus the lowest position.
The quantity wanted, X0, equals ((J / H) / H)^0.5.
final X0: 296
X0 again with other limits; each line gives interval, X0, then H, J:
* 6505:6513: 600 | 0.0015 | 0.811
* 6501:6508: 297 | 0.0030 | 0.798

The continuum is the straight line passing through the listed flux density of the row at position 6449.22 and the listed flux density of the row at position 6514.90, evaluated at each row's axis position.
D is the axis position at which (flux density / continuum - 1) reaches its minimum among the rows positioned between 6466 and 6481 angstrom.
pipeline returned 6473.03 angstrom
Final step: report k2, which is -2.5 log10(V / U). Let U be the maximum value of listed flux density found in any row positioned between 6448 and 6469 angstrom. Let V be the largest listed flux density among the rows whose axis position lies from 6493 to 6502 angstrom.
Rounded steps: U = 0.826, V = 0.81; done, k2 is 0.021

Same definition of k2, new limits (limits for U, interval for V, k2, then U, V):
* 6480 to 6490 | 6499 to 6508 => 0.037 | 0.844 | 0.816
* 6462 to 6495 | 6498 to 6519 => 0.030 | 0.844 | 0.821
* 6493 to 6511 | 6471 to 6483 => -0.030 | 0.821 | 0.844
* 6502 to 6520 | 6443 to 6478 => -0.018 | 0.821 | 0.835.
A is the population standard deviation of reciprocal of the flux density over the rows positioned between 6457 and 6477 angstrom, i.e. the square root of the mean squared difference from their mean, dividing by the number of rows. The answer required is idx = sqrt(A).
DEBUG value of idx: 0.105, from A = 0.011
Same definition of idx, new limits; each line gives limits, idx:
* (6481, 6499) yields 0.152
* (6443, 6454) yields 0.129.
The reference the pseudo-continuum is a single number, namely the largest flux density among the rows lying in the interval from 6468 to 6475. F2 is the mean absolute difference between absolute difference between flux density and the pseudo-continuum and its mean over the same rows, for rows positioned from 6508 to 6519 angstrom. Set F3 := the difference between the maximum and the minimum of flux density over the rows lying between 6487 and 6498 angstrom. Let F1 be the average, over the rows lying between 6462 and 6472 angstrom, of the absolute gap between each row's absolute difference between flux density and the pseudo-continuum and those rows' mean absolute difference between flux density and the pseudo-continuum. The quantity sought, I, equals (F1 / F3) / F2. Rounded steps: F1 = 0.0027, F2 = 0.0083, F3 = 0.035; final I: 9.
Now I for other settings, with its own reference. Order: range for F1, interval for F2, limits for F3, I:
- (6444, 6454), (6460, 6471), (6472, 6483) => 80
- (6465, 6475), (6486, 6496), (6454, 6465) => 25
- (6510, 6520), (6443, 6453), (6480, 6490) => 84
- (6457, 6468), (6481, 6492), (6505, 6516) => 122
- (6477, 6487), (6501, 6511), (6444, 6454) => 12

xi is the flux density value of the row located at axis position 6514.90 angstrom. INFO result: 0.809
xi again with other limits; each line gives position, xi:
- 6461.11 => 0.809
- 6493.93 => 0.81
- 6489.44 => 0.832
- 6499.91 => 0.797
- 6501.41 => 0.798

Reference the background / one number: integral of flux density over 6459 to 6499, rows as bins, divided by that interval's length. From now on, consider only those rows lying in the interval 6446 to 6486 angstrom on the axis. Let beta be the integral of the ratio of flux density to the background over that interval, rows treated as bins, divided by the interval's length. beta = 0.99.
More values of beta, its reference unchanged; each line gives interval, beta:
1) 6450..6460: 0.97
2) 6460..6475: 0.99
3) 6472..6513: 1.00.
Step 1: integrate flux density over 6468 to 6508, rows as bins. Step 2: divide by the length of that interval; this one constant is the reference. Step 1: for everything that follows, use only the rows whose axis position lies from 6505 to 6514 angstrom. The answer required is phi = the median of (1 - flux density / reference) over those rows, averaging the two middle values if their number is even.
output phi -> 0.003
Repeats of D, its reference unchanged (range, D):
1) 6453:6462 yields 6453.68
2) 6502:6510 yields 6502.91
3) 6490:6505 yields 6499.91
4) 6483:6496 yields 6495.42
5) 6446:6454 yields 6452.19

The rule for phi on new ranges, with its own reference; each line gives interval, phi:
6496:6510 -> 0.022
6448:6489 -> 0.003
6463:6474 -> -0.001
